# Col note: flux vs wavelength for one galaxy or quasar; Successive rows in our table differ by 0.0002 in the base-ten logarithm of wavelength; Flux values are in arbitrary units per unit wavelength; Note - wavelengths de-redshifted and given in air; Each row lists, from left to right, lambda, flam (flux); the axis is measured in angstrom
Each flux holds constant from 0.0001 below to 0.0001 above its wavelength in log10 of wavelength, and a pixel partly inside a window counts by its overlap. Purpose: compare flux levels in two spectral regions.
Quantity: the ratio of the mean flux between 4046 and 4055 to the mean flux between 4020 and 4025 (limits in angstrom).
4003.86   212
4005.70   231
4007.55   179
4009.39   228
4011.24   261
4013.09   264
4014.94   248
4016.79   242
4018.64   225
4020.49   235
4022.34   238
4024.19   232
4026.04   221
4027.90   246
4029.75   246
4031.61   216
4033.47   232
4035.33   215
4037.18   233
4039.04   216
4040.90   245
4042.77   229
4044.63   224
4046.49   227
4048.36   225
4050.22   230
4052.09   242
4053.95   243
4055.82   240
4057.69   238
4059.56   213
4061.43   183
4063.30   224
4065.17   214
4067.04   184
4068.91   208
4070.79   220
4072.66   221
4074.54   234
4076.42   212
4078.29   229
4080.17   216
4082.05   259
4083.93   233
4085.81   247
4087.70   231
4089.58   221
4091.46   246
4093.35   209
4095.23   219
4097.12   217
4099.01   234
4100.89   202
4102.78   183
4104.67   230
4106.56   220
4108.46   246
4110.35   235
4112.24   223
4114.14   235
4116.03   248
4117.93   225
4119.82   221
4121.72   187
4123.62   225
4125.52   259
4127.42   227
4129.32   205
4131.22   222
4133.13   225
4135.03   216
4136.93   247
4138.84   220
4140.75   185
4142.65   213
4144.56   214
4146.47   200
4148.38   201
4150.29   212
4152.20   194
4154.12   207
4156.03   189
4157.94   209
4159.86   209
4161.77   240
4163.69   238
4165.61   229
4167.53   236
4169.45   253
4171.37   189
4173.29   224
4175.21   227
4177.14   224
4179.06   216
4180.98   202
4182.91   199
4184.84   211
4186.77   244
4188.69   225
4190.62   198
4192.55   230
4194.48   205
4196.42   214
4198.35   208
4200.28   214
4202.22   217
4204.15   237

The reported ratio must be 0.993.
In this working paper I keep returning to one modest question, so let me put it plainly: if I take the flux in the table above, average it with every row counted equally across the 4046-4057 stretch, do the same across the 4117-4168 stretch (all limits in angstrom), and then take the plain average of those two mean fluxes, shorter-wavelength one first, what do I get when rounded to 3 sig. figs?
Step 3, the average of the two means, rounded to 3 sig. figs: 226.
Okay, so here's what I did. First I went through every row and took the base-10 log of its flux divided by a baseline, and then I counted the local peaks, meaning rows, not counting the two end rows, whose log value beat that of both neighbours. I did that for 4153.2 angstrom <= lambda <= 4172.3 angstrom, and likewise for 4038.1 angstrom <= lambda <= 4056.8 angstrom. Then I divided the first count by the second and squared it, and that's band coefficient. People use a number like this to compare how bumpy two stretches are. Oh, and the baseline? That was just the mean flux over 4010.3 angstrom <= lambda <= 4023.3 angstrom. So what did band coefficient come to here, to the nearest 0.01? 0.44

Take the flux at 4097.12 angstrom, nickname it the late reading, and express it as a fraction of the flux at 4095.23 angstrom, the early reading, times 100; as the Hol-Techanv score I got 99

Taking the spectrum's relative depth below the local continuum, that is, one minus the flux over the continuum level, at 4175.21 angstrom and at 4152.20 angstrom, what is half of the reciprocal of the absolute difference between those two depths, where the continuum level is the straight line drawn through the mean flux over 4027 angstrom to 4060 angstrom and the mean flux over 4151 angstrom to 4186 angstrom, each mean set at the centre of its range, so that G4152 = 3.0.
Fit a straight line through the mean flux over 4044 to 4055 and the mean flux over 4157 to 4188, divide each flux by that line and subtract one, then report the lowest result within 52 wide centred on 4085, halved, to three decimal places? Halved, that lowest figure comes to -0.104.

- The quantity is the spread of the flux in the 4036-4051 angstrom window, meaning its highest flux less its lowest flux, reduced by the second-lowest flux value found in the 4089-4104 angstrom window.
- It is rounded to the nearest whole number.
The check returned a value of -173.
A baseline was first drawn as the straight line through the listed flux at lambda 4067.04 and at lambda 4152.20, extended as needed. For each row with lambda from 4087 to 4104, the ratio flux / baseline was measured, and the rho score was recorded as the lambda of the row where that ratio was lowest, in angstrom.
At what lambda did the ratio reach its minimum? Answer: 4102.78 angstrom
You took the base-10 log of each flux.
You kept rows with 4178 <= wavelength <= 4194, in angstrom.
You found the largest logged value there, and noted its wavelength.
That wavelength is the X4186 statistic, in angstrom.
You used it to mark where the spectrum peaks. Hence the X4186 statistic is 4186.77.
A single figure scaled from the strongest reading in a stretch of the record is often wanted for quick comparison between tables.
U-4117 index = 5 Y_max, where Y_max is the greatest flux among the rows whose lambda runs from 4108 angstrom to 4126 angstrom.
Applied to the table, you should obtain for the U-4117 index 1295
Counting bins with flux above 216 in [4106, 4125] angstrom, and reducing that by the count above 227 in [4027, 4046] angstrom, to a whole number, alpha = 3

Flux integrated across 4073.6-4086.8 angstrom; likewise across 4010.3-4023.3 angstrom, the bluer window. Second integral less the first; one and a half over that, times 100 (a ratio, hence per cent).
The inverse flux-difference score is 1.4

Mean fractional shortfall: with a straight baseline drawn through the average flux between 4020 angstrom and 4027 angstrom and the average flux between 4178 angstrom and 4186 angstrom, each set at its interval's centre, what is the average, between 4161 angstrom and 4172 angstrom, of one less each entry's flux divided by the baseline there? -0.10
